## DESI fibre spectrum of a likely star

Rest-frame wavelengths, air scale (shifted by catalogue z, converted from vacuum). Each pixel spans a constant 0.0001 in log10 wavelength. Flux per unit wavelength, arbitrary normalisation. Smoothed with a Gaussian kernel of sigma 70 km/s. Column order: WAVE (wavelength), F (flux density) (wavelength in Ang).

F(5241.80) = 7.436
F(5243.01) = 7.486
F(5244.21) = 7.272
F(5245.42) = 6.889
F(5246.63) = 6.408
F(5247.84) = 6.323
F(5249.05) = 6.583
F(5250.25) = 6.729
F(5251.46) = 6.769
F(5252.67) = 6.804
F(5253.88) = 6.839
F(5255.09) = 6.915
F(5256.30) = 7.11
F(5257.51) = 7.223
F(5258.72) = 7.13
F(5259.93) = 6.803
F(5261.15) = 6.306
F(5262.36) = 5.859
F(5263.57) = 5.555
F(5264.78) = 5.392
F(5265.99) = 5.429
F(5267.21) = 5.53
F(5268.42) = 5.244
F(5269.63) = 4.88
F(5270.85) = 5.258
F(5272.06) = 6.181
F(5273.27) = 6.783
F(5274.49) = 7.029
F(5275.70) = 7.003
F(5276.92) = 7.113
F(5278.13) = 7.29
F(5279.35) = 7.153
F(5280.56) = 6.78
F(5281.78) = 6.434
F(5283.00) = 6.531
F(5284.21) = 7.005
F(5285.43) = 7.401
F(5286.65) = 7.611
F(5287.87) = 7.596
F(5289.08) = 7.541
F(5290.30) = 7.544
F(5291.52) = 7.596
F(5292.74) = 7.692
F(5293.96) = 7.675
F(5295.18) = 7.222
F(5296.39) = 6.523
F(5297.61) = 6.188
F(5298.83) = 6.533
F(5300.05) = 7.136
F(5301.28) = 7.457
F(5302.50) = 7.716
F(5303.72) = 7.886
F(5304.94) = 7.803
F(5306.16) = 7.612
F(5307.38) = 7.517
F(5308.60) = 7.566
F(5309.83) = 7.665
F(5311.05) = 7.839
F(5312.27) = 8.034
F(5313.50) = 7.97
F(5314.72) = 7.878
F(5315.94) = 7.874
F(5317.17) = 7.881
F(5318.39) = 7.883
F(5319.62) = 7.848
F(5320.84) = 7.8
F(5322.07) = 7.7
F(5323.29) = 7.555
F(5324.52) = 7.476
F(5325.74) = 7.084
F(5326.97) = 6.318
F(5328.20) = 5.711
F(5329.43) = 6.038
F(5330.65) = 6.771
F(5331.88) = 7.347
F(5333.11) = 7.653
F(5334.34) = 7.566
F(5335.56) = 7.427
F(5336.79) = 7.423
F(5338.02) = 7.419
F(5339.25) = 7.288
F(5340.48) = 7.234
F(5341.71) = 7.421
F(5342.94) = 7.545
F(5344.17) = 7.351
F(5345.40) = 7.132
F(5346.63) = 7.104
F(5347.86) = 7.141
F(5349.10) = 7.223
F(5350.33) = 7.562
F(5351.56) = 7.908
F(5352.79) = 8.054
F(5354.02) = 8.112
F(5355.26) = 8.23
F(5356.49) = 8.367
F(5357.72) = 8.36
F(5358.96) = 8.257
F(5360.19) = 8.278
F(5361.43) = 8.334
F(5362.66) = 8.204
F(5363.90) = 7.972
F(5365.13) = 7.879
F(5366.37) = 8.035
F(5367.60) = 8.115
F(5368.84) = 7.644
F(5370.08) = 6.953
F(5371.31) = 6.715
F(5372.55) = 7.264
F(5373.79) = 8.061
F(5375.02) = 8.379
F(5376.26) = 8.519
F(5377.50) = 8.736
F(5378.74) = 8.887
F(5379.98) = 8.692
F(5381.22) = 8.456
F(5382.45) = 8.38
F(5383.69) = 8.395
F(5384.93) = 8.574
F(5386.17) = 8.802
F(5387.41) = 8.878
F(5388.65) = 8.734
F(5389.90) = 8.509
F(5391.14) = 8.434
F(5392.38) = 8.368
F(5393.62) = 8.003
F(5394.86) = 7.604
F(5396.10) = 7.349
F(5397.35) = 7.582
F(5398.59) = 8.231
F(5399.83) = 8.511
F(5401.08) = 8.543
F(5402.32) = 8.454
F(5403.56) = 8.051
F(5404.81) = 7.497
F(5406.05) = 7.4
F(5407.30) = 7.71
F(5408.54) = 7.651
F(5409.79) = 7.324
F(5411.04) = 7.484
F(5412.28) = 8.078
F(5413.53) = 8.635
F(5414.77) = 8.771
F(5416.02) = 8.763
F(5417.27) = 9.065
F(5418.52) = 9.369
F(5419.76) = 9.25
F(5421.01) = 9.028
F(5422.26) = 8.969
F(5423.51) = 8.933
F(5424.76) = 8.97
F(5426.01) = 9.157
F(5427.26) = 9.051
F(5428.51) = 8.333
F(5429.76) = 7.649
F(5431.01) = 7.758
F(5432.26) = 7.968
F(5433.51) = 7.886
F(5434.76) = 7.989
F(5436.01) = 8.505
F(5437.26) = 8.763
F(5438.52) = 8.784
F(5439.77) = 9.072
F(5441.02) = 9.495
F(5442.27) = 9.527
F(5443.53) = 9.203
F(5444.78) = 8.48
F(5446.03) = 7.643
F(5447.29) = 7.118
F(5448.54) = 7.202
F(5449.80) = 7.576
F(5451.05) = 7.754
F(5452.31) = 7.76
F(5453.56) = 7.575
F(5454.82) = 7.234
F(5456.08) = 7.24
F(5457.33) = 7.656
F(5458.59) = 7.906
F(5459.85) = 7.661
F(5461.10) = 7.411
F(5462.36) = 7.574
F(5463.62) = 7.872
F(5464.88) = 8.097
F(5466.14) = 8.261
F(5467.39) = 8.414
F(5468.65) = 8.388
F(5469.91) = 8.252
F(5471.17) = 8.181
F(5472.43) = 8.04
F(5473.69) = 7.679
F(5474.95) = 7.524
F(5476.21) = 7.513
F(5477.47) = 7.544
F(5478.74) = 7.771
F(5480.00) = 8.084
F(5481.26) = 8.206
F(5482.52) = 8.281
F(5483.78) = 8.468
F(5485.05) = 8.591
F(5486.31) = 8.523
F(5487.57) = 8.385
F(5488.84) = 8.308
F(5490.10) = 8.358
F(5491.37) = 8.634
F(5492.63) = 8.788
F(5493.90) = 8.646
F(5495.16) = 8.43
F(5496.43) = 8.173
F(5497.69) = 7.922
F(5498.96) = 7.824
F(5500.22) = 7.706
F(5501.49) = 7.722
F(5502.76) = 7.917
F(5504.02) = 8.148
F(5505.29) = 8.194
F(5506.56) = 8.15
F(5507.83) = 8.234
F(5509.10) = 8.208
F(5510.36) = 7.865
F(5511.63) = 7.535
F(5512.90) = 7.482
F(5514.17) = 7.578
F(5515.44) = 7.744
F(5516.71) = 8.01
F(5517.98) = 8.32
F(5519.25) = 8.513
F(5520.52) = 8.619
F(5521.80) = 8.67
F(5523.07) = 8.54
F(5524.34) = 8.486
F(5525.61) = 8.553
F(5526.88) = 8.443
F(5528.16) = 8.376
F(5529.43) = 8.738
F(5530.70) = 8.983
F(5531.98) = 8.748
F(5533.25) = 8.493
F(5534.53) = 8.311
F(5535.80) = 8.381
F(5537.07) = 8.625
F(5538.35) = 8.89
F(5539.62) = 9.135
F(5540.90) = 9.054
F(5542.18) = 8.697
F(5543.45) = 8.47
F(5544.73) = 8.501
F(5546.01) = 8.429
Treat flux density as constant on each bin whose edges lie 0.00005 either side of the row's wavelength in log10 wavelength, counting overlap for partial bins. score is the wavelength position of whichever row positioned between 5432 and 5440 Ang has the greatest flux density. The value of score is 5439.77 Ang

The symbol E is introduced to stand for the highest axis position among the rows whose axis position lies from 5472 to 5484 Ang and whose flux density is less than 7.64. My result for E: 5477.47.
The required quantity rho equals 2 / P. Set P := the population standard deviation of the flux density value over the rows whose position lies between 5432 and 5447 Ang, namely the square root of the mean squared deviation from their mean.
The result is 3.3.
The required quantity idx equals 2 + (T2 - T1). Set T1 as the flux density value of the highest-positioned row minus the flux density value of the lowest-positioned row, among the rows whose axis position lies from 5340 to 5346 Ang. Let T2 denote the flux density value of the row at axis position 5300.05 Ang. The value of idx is 9.2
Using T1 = -0.1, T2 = 7.136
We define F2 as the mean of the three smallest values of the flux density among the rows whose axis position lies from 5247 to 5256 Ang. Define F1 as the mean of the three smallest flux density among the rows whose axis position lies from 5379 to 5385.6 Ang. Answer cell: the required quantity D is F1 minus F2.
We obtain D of 1.9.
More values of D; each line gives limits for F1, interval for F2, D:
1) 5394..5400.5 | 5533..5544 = -0.9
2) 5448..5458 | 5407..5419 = -0.3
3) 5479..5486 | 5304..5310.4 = 0.6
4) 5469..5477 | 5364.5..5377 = 0.6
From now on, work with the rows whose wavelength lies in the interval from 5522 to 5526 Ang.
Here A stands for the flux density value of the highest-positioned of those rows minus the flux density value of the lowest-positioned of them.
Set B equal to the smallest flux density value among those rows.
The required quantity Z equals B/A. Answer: 653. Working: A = 0.0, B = 8.486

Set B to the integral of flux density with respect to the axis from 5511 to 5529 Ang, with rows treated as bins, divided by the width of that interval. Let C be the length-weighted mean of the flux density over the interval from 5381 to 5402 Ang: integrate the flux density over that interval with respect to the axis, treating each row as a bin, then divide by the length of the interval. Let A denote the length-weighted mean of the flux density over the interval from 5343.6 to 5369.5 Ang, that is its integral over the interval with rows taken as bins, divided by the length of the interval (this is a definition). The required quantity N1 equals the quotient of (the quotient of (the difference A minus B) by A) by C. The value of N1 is -0.005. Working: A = 7.87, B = 8.21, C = 8.3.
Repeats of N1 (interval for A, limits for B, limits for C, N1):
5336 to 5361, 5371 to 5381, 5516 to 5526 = -0.008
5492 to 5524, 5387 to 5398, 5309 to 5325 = 0.000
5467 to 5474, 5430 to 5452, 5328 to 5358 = -0.001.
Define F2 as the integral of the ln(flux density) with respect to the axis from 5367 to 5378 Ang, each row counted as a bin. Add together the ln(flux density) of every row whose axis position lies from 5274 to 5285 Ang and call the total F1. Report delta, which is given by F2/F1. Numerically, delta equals 1.30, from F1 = 17.4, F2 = 22.6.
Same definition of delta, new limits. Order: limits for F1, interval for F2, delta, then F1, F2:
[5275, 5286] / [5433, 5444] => 1.37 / 17.5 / 23.9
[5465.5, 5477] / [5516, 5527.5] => 1.31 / 18.7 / 24.6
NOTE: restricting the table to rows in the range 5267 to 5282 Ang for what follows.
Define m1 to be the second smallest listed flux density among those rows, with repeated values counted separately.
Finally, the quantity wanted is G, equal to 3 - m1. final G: -2.24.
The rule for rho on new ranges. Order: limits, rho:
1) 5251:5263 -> 5.1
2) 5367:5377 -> 3.2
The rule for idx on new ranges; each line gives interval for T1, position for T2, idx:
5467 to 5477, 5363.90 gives 10.9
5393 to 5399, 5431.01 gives 9.5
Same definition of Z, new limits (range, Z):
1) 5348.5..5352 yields 11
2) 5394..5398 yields -334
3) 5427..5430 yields -5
